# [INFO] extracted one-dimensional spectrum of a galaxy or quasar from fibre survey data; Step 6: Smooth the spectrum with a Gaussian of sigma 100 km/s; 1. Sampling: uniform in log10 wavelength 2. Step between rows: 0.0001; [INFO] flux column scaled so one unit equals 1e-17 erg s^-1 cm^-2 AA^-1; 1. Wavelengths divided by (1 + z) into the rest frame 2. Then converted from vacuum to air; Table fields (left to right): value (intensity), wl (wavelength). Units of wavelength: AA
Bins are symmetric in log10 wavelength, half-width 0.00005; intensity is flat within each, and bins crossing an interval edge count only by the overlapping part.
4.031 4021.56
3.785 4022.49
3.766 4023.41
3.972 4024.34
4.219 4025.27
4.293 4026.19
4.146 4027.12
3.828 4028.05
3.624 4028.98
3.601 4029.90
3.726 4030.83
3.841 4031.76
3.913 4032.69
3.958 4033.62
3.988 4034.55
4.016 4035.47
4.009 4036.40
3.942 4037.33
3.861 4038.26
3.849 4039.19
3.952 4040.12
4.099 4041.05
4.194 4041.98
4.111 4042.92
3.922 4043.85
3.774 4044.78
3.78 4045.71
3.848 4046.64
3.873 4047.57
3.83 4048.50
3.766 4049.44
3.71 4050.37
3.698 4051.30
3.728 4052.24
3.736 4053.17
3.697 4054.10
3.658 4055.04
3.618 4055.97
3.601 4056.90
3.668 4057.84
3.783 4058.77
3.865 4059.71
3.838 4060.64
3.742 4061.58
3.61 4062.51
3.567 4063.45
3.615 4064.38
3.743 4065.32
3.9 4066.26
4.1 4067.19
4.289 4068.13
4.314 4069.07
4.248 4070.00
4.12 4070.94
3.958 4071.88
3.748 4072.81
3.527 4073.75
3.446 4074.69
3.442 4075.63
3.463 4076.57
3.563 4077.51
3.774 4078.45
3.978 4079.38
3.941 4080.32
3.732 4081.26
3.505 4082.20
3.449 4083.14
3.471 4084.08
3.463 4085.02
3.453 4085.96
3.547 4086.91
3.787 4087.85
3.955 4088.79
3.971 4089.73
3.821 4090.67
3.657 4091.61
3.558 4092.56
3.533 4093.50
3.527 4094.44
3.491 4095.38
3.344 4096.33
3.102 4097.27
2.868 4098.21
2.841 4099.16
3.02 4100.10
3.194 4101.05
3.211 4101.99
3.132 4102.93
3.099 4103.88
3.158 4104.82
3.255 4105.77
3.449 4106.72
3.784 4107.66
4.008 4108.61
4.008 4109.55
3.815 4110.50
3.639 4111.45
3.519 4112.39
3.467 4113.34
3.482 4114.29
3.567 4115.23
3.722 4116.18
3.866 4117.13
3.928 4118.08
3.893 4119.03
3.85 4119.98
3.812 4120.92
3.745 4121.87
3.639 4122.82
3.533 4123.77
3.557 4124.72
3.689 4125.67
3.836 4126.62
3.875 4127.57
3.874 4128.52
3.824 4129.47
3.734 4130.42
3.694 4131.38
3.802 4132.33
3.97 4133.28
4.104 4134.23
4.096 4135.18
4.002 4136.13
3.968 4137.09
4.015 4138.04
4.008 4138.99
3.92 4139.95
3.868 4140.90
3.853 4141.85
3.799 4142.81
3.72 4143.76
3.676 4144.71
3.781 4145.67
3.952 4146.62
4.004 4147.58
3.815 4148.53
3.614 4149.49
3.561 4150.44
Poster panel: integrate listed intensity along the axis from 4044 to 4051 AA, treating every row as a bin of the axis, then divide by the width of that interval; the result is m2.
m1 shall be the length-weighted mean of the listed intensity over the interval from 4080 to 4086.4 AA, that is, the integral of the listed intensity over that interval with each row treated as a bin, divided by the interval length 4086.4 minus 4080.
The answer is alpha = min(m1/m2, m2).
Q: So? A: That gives 0.94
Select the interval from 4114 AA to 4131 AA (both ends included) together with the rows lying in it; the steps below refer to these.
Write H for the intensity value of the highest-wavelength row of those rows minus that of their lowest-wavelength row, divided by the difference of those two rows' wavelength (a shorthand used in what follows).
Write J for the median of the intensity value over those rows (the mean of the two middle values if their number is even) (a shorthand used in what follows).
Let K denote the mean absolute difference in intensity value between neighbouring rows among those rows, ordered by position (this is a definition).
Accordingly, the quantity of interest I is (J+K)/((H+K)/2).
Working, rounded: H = 0.016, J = 3.78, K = 0.078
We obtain 82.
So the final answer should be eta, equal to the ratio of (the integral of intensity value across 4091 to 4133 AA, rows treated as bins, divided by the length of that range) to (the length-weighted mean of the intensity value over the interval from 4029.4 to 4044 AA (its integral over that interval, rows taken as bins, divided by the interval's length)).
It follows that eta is 0.91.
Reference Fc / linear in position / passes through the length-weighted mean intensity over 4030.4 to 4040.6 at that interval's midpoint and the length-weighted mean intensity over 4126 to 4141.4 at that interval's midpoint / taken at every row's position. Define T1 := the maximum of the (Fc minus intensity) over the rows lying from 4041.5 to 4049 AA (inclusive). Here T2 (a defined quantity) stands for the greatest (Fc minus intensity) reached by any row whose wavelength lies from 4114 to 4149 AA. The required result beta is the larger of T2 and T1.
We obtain 0.43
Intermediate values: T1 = 0.1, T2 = 0.43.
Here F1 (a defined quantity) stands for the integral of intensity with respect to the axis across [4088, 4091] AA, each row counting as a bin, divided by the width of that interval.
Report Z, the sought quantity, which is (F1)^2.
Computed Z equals 15.3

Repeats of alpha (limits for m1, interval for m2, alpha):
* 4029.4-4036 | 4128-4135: 1.00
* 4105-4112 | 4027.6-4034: 0.97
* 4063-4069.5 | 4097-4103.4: 1.29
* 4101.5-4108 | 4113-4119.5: 0.89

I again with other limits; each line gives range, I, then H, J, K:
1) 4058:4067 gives 73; 0.016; 3.74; 0.089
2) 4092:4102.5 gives 92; -0.037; 3.21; 0.109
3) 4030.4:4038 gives 94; 0.033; 3.95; 0.052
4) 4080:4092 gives 85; -0.025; 3.66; 0.114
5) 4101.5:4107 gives 46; 0.050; 3.18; 0.092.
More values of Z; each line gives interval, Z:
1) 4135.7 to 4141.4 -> 15.7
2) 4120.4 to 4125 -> 13.5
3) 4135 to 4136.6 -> 16.4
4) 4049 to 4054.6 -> 13.8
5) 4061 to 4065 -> 13.3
